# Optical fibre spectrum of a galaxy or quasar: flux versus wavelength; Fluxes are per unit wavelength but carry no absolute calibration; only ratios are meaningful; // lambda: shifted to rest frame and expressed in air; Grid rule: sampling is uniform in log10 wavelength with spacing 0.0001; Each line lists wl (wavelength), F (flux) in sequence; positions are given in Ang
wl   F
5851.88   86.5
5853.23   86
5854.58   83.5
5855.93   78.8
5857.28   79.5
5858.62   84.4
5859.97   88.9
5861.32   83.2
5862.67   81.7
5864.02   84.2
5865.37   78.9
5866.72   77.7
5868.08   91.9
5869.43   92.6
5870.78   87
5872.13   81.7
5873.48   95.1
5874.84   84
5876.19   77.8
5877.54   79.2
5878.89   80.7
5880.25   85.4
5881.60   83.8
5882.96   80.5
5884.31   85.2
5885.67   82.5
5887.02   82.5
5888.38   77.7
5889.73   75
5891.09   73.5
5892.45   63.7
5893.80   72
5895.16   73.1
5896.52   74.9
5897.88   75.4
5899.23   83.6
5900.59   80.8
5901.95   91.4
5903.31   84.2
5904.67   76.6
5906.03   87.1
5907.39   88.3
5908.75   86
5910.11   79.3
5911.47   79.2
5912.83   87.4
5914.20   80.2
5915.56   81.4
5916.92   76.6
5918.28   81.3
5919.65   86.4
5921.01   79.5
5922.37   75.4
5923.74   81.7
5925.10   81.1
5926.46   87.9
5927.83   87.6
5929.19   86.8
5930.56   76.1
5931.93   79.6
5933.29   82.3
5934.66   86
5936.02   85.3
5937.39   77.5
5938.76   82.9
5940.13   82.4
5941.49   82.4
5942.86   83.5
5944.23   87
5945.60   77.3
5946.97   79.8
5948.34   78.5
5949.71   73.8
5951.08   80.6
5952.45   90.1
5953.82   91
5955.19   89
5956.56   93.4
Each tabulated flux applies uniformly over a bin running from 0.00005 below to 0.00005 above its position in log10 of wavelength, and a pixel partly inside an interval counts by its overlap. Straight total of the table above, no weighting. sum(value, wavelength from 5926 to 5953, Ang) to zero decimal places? 1647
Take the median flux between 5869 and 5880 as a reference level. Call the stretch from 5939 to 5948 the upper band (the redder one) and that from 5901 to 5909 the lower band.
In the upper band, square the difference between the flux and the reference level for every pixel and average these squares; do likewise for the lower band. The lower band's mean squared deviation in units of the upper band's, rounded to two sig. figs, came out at 3.0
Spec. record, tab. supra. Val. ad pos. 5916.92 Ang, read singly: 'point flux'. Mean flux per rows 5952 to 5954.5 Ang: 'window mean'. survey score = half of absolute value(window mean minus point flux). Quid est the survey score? 7.0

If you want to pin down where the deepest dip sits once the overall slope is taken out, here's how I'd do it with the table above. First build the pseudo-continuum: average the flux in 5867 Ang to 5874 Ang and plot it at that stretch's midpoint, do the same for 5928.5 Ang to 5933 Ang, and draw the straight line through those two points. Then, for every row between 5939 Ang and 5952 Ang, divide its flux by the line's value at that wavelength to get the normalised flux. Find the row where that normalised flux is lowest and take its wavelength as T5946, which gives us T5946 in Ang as 5949.71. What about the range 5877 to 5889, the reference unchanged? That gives 5888.38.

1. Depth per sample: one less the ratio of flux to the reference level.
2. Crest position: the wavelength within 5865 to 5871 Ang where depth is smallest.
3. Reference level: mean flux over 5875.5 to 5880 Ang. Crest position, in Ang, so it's 5869.43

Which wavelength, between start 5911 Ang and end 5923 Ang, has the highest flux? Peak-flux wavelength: 5912.83 Ang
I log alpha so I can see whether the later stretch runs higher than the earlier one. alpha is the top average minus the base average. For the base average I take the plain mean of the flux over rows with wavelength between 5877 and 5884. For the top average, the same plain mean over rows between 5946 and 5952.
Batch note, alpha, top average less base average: -4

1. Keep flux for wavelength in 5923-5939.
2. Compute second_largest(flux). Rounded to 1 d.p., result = 87.6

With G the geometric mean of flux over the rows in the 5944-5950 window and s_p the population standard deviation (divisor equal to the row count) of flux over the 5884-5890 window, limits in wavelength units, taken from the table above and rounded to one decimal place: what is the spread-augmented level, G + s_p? 82.9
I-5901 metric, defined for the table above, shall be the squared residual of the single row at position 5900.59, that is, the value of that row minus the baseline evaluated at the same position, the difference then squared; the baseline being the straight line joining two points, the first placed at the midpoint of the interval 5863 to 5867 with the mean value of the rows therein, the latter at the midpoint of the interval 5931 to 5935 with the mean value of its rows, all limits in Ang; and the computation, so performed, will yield 0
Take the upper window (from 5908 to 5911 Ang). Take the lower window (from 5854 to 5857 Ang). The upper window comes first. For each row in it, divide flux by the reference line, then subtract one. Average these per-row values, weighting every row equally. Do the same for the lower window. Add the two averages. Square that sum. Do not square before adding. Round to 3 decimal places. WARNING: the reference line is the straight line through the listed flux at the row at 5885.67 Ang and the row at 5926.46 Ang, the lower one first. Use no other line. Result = 0.000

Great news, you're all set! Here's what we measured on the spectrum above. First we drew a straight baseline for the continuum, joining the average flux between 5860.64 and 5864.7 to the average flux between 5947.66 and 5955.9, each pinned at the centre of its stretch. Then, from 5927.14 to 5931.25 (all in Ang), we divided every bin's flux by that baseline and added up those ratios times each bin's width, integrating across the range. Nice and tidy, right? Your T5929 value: 4.09 Ang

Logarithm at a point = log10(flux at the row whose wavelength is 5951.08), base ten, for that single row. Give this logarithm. 1.91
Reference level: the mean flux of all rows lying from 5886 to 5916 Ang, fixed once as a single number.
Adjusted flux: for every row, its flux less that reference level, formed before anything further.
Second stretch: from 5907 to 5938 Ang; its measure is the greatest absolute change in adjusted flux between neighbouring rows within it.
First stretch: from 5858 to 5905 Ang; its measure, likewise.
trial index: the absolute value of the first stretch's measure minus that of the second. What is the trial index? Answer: 3.50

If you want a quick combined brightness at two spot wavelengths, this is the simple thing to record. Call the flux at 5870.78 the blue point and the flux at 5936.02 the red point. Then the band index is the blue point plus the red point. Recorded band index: 172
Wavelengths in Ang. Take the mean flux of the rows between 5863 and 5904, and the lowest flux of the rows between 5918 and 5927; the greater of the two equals 81.2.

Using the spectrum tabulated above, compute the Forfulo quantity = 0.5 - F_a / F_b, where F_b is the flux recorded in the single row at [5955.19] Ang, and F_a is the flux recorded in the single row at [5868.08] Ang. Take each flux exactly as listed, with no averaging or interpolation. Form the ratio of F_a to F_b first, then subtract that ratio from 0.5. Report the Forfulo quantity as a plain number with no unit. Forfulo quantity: -0.53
